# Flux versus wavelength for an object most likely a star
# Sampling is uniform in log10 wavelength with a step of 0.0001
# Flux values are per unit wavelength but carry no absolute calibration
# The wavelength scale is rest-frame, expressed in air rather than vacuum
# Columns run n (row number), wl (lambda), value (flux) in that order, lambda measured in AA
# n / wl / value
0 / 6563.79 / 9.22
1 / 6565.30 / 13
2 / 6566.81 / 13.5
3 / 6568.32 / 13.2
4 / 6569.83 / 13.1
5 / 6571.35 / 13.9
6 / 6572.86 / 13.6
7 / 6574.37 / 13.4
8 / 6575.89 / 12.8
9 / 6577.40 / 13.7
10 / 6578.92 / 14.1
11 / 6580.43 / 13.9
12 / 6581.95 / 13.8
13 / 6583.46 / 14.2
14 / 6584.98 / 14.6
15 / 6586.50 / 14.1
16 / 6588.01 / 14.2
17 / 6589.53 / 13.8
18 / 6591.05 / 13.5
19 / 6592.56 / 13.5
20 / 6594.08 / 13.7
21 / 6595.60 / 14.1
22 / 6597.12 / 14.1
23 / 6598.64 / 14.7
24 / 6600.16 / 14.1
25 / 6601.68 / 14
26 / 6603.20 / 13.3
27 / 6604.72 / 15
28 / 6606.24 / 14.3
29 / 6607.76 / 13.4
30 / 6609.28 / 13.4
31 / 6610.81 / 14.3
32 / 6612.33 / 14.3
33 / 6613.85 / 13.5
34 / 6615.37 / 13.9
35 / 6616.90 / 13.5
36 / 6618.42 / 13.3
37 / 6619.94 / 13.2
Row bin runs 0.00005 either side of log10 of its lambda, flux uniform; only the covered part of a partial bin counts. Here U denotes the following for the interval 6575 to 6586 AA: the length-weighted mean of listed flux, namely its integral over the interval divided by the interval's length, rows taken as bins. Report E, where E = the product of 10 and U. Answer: 139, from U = 13.9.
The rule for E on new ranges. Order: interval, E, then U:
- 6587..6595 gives 138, 13.8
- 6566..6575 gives 135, 13.5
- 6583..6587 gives 143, 14.3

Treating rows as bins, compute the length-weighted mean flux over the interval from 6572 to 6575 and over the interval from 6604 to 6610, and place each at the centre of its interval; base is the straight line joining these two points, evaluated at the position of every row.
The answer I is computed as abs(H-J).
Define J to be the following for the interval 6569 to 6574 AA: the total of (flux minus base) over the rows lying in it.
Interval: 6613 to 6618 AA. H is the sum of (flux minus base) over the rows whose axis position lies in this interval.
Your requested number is 1.6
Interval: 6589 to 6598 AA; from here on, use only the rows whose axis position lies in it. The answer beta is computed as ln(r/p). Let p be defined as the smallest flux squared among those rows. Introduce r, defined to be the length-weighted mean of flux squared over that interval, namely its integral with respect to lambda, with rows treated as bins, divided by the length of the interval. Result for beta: 0.044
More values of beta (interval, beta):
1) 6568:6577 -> 0.086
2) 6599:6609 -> 0.107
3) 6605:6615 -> 0.078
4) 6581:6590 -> 0.046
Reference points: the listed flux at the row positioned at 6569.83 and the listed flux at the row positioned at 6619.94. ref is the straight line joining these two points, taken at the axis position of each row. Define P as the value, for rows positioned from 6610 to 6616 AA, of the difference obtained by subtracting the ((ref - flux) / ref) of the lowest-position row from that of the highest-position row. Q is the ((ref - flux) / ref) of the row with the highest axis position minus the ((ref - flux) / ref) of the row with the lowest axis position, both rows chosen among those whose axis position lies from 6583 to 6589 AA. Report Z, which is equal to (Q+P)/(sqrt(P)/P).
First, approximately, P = 0.031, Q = 0.001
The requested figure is 0.0056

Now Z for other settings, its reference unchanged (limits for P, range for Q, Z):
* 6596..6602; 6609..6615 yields 0.0001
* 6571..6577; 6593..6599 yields 0.0027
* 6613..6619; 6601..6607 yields -0.0008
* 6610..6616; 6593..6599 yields -0.0078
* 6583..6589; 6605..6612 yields 0.0000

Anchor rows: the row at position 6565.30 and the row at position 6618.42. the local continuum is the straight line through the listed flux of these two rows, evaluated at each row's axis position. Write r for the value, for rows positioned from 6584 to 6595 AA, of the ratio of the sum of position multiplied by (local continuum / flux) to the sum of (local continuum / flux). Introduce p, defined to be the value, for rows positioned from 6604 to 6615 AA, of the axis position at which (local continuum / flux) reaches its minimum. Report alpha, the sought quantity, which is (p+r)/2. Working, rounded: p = 6604.72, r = 6589.6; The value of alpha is 6597.2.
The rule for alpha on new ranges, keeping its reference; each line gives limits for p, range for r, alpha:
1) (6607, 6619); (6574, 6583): 6594.5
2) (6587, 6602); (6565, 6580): 6585.3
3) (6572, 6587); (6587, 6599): 6589.1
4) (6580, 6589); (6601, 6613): 6596.0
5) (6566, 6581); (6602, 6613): 6593.3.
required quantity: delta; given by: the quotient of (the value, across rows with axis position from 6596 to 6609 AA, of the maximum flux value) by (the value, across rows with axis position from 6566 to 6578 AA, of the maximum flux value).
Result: 1.079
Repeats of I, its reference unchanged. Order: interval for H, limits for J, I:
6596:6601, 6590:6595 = 1.9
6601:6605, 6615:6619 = 2.2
